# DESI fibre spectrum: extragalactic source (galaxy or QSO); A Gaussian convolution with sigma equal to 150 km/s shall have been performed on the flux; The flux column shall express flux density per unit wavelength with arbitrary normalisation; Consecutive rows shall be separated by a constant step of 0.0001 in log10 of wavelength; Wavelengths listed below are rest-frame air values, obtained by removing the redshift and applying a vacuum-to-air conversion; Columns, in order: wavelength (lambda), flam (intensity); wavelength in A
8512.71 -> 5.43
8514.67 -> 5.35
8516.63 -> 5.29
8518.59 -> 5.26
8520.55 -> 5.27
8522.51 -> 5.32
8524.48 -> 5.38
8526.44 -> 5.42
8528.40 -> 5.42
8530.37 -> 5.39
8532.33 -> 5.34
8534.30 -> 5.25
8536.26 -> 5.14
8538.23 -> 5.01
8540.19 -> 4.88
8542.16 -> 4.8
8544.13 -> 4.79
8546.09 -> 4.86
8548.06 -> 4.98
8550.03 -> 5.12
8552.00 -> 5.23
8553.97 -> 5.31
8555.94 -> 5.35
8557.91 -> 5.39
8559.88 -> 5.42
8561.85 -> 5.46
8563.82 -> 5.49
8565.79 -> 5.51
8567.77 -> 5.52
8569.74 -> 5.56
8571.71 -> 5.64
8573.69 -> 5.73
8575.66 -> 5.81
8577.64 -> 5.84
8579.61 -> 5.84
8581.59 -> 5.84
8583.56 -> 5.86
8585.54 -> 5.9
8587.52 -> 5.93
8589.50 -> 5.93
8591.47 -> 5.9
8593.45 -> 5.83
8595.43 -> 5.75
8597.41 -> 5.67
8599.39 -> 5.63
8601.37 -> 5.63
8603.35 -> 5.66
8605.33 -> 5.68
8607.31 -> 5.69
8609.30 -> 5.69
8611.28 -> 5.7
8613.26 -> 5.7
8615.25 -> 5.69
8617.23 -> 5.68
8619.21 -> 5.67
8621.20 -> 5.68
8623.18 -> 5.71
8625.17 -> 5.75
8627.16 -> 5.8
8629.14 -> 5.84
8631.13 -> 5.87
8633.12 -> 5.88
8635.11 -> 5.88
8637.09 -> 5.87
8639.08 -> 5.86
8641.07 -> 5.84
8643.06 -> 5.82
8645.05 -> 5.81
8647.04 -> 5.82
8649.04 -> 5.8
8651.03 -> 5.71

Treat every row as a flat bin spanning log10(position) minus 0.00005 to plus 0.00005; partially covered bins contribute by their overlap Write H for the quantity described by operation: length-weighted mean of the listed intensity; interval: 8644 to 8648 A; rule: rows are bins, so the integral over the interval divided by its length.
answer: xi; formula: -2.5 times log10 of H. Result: -1.91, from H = 5.82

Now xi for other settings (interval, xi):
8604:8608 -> -1.89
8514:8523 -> -1.81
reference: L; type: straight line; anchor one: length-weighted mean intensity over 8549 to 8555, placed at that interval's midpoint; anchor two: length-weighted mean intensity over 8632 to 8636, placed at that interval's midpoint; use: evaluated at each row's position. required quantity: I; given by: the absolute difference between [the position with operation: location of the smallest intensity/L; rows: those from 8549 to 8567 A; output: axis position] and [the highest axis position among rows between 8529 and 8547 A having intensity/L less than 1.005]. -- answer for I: 3.9 A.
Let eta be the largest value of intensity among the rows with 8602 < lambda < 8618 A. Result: 5.7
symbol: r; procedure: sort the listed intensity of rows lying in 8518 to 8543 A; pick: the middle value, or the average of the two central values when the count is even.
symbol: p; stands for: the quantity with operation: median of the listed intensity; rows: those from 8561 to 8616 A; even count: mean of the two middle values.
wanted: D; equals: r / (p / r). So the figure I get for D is 4.9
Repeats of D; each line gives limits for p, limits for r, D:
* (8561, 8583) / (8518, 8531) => 5.1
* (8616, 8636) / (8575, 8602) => 5.9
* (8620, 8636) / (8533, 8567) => 4.7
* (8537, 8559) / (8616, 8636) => 6.7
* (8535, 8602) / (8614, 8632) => 5.9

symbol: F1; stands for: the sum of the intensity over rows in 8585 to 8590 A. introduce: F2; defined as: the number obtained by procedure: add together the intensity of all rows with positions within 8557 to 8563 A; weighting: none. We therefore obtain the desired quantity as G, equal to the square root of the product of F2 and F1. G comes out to 17.0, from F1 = 17.76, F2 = 16.3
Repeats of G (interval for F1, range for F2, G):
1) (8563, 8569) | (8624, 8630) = 16.9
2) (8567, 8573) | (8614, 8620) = 16.9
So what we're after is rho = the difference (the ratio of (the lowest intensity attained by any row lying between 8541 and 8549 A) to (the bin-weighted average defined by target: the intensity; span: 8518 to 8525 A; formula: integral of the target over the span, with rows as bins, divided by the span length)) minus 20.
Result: -19.1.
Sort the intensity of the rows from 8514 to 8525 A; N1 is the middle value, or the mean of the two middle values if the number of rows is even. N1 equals 5.3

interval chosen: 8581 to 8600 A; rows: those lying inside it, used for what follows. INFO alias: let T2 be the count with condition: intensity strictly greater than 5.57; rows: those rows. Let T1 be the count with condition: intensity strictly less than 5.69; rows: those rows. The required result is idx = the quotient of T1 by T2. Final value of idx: 0.2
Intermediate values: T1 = 2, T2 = 10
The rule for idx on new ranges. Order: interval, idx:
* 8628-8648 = 0.0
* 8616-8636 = 0.3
